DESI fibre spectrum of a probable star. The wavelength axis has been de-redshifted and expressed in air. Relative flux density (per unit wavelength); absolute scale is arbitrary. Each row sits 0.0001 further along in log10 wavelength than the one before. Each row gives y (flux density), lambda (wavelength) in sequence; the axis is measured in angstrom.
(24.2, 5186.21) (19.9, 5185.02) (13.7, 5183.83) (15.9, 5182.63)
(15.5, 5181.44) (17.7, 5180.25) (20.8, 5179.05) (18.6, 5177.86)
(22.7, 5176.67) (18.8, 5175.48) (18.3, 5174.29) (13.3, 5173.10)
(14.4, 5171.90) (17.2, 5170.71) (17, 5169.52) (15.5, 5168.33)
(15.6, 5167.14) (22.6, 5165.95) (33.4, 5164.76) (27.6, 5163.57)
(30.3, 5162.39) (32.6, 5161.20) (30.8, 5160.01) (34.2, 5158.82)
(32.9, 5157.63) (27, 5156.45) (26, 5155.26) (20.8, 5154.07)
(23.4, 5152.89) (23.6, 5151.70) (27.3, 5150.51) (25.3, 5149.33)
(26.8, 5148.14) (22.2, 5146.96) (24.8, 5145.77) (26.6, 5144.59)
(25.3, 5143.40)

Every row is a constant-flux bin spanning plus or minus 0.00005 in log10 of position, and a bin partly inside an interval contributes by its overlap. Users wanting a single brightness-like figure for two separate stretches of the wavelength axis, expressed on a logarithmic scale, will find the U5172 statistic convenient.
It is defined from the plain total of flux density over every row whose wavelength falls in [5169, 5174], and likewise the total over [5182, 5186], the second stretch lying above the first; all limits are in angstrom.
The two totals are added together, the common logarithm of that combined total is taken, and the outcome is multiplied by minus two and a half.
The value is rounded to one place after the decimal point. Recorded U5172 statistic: -5.1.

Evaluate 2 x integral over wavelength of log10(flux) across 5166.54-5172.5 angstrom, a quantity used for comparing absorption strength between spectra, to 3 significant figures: 14.3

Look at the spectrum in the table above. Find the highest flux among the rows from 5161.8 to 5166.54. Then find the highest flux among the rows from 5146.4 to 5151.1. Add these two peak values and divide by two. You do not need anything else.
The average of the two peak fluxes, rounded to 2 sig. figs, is 30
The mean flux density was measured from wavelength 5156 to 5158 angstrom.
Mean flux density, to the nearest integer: 30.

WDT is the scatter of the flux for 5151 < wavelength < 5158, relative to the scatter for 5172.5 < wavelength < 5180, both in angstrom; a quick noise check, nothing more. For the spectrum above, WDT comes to 1.3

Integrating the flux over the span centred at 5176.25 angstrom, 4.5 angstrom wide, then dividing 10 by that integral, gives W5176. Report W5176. 0.11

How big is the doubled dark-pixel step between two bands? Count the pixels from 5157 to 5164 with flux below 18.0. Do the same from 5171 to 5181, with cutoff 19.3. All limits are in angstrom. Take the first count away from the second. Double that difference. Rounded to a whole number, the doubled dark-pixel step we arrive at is 12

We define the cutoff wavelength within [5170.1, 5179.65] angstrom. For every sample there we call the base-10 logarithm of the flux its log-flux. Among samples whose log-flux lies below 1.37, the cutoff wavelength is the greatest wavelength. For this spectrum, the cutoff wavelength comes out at 5179.05 angstrom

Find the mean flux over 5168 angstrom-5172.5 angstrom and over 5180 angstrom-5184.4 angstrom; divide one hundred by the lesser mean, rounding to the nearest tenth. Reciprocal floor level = 6.4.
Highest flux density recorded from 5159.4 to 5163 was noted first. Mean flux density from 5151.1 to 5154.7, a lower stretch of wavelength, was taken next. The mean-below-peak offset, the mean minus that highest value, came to -10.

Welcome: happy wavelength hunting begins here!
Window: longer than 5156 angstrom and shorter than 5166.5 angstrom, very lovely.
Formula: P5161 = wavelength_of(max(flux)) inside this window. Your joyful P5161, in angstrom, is 5158.82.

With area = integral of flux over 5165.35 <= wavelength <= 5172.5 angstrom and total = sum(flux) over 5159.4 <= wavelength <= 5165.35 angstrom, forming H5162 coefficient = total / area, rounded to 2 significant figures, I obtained 1.3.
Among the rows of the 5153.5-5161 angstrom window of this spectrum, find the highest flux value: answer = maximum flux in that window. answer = 34.2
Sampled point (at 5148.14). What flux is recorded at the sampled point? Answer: 26.8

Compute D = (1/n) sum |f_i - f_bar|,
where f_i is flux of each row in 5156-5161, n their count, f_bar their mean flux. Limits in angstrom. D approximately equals 2.3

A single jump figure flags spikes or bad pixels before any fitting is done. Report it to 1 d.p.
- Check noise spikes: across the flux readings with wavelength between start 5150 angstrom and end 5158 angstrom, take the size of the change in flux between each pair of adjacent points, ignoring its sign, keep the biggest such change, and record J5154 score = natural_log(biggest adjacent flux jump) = 1.8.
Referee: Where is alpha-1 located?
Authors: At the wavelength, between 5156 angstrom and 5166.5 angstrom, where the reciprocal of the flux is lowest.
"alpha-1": 5158.82 angstrom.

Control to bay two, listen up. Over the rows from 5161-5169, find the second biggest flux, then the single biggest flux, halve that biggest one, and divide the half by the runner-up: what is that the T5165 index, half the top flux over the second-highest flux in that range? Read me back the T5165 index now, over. 0.51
